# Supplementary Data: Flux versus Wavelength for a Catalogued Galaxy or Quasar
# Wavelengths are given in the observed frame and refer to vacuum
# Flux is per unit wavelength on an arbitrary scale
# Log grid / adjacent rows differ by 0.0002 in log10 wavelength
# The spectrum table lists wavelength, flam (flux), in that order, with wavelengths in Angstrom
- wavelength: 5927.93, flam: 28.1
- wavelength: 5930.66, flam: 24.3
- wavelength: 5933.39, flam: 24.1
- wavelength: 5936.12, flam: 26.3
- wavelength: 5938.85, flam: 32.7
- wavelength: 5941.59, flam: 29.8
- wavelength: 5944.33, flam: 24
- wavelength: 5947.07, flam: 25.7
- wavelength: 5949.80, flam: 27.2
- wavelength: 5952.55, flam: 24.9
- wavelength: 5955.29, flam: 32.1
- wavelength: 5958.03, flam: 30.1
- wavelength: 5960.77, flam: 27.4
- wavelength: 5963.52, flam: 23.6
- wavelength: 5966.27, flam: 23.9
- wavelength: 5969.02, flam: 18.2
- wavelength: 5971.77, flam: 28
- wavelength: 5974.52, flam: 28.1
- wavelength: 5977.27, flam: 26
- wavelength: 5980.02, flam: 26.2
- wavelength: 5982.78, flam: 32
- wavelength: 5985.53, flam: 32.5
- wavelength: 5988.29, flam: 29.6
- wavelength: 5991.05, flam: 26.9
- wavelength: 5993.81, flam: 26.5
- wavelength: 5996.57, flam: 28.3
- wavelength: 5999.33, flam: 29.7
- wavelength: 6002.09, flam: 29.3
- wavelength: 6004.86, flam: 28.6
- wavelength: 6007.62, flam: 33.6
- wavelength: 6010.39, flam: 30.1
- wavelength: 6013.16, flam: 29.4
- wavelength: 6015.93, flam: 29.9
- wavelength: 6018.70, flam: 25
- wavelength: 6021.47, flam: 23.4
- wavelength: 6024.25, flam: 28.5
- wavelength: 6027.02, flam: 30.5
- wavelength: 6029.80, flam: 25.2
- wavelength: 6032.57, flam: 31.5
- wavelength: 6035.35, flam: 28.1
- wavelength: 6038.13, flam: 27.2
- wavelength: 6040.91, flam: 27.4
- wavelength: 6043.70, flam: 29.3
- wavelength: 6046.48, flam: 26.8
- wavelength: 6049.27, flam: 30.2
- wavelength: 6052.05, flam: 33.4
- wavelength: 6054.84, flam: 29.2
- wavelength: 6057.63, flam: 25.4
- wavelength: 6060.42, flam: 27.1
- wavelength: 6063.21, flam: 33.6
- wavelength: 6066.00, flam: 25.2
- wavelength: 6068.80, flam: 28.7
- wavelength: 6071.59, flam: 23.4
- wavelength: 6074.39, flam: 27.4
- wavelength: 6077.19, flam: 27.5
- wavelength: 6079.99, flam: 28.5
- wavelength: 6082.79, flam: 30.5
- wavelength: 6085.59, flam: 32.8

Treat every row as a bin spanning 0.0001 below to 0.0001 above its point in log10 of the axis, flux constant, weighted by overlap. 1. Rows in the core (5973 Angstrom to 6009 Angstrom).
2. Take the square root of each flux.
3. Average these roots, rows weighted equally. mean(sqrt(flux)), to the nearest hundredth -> 5.38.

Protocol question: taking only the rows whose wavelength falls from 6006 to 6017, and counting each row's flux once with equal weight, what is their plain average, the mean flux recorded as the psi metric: 31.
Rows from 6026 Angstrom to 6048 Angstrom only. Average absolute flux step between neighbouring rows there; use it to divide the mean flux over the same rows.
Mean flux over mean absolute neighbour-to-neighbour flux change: 9.6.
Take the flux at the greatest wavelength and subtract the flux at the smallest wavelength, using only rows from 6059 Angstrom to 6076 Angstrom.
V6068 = 0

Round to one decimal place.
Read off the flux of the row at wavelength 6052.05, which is 33.4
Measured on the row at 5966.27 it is 23.9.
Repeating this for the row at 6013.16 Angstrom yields 29.4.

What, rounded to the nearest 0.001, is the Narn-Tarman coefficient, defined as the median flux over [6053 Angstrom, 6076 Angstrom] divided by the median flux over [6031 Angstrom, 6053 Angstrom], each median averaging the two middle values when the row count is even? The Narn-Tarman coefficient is 0.949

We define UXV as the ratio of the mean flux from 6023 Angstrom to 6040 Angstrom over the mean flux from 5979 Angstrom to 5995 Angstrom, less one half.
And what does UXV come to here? 0.48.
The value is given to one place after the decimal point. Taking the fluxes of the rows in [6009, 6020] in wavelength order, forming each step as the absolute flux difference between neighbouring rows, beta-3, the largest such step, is 4.9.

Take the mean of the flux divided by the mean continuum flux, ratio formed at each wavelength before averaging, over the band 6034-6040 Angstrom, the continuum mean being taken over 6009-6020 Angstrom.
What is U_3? 0.97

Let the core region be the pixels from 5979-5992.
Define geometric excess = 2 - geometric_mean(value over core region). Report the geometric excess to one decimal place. -27.3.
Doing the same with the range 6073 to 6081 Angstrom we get -25.8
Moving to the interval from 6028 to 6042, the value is -25.8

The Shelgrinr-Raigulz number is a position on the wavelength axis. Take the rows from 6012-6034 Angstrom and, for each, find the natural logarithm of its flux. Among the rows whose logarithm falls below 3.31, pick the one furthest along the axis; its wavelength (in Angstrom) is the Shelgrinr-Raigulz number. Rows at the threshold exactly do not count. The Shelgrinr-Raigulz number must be 6029.80 Angstrom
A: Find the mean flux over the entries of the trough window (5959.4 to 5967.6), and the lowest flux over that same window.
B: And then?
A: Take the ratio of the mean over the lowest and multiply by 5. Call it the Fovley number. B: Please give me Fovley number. 5.3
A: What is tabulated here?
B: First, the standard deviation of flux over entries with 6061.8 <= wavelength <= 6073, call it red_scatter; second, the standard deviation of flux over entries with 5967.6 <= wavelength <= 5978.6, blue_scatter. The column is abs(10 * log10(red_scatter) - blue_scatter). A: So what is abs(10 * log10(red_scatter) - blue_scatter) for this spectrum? 1.8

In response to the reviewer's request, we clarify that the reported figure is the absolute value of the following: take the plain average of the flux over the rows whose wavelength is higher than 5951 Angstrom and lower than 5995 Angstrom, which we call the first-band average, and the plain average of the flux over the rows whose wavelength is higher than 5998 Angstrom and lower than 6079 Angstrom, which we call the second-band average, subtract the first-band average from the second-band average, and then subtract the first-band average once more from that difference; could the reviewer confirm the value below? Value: 26.1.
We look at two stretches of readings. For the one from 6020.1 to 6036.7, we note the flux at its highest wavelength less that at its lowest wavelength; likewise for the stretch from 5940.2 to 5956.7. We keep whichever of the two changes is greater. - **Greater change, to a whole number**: 5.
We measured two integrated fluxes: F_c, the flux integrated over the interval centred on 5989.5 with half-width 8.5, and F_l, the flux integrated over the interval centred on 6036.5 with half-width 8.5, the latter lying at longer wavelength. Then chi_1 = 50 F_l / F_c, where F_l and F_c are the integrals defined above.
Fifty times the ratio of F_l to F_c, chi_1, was 48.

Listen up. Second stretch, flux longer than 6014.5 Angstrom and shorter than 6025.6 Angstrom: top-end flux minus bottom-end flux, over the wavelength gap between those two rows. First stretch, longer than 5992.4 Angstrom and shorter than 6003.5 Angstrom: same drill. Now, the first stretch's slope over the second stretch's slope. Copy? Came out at -2.0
